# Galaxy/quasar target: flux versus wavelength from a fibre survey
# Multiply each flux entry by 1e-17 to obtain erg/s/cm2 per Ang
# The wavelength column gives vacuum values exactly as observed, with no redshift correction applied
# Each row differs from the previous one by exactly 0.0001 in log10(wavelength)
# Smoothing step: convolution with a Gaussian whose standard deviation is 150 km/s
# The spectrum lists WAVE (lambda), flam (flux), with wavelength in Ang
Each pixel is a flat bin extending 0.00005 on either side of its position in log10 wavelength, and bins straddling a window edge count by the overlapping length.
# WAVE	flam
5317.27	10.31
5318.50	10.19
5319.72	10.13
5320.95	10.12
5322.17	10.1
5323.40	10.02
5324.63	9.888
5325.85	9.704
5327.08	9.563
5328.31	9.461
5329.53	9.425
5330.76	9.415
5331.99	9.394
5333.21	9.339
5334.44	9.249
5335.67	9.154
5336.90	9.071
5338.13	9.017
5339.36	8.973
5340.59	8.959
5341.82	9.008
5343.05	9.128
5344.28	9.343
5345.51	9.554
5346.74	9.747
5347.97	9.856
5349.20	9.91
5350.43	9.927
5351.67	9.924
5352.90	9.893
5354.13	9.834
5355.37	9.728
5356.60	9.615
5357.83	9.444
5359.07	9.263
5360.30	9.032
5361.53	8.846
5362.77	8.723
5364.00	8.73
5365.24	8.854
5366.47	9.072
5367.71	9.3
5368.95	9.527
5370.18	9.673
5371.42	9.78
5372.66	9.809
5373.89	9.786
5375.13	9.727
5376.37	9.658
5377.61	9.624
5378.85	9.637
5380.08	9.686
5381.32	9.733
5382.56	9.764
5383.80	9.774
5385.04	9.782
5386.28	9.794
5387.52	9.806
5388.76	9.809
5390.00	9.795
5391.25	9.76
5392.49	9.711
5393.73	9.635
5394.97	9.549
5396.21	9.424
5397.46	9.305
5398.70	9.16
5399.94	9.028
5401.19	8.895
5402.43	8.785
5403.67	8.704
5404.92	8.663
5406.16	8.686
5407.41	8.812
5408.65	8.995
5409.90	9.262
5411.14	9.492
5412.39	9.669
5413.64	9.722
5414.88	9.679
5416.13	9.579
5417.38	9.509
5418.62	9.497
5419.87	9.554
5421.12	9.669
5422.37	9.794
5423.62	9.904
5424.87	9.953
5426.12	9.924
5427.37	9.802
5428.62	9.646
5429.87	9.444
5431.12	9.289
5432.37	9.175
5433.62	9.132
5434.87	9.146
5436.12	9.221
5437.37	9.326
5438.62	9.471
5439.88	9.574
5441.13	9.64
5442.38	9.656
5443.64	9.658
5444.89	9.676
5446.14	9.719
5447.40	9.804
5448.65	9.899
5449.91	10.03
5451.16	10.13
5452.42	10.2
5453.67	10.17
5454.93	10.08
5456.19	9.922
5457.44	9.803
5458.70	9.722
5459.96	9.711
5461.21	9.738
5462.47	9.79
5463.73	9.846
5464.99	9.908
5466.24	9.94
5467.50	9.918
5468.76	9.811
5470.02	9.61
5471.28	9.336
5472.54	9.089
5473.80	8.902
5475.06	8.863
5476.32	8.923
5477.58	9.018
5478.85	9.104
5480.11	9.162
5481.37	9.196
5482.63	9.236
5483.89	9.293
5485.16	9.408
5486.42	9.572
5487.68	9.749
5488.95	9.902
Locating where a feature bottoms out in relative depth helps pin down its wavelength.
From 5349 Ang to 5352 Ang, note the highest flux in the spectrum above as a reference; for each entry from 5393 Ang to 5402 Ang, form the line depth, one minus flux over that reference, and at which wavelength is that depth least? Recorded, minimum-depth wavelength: 5393.73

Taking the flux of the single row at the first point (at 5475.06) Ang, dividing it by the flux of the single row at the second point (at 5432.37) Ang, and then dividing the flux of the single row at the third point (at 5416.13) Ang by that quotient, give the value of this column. 9.9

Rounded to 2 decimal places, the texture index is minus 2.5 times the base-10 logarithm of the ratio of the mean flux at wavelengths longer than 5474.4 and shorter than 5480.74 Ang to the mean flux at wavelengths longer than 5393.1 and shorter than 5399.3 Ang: 0.05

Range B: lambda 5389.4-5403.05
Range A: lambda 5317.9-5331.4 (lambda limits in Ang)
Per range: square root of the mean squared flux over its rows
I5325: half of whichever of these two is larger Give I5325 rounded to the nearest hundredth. 4.91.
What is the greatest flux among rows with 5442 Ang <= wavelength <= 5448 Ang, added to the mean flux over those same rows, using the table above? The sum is 19.5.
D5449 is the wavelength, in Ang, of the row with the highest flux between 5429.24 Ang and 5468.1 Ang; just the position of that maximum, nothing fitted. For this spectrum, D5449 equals 5452.42 Ang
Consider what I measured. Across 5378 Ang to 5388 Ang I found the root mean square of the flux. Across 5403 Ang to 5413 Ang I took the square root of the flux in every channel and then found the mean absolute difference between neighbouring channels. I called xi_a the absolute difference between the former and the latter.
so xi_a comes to 9.72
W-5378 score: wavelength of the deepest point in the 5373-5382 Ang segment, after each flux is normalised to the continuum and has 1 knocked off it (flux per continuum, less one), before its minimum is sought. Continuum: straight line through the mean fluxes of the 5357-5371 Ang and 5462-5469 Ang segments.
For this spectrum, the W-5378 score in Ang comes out 5377.61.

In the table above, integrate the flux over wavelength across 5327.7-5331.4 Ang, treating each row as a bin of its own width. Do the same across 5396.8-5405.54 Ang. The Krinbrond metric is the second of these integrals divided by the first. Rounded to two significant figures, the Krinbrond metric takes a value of 2.2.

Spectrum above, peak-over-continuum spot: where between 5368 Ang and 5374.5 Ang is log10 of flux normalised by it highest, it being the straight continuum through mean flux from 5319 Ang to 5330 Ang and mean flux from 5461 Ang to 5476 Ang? 5372.66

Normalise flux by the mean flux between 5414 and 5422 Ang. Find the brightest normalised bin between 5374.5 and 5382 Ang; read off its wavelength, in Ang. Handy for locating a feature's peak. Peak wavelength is 5381.32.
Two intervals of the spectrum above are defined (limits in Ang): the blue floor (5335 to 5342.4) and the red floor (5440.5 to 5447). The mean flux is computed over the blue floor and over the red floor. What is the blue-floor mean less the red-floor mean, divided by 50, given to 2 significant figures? -0.013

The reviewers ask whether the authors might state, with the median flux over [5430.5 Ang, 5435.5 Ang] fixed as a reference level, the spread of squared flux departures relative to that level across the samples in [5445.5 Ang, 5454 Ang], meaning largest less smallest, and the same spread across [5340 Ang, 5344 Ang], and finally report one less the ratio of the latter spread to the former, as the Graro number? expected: 0.95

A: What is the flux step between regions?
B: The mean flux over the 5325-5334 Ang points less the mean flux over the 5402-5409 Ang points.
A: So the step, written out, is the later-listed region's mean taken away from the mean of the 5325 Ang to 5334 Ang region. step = 0.7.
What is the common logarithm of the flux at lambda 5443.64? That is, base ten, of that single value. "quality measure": 0.98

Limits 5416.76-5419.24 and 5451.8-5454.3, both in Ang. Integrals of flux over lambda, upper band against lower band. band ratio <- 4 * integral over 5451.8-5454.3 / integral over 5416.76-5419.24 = 4.31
